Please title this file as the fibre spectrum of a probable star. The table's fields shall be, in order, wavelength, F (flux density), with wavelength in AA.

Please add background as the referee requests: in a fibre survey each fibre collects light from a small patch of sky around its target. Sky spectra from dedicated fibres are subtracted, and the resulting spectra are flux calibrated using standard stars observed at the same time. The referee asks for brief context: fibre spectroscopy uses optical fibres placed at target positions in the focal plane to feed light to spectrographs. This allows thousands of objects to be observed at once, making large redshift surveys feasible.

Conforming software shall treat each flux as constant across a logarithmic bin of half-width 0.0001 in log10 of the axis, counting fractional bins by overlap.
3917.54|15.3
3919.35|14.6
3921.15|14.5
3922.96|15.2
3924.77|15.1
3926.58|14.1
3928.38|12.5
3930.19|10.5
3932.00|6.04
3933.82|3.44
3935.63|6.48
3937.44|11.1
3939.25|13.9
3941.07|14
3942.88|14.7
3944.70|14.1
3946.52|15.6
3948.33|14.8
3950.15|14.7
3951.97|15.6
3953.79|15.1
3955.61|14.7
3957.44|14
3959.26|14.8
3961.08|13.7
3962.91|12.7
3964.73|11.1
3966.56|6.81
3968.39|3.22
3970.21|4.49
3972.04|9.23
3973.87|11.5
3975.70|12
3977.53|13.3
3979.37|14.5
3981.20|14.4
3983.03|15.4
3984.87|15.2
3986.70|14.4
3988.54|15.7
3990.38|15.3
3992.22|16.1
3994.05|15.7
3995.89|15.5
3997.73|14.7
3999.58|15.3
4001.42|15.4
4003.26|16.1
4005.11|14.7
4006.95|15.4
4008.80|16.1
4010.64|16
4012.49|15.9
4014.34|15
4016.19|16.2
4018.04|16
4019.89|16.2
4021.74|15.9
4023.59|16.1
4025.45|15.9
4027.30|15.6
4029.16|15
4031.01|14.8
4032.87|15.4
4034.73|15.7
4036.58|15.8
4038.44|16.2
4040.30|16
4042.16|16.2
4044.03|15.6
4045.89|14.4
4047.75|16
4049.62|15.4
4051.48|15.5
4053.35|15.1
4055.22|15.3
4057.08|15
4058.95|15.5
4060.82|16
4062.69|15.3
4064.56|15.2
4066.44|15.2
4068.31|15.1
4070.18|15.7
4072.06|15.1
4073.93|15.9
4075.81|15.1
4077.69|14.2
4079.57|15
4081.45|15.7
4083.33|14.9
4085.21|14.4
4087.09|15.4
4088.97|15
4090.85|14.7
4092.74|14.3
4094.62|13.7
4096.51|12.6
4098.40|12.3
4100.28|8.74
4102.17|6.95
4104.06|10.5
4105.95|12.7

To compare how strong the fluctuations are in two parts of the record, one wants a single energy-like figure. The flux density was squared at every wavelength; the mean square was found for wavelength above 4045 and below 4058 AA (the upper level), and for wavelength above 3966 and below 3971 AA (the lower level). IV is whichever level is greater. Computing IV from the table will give 233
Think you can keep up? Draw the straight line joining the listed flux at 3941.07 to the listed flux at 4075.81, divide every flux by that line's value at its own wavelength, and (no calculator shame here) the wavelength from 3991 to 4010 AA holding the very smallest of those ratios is 4005.11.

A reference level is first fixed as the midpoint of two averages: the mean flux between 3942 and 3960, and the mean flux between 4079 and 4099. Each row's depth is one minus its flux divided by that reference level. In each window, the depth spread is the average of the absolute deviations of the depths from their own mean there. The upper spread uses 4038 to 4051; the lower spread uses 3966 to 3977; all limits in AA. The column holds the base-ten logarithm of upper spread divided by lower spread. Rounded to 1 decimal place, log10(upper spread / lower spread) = -0.8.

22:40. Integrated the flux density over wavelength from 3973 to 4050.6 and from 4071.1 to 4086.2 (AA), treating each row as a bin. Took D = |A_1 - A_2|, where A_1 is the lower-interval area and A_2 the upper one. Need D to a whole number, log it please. 960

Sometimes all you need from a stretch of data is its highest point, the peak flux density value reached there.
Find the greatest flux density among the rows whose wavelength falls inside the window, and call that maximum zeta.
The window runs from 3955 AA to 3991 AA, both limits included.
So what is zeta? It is 15.7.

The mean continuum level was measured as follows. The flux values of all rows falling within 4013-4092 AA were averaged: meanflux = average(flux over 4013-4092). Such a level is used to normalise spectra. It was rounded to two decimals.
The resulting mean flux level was 15.42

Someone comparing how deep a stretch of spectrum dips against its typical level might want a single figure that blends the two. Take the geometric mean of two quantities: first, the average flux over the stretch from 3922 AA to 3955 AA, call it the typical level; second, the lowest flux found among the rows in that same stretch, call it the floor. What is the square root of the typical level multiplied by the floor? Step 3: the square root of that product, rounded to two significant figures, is 6.6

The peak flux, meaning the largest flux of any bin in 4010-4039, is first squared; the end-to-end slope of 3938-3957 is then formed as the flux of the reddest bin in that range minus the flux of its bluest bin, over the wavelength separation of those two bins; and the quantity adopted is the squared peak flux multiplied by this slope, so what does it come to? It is 12.8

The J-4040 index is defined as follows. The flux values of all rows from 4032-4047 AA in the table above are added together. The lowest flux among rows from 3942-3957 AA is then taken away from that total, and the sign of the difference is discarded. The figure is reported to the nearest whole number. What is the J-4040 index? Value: 111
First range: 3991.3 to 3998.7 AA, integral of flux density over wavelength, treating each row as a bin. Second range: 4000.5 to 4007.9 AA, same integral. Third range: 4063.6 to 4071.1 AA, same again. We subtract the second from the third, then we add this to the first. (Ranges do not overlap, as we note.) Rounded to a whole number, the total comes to 115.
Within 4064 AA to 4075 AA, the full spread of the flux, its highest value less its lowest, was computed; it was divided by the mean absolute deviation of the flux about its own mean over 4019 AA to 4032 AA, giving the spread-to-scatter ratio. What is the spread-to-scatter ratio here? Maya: 1.8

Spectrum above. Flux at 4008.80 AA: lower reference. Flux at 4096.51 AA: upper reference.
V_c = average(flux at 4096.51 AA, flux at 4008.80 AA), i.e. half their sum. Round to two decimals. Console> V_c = 14.35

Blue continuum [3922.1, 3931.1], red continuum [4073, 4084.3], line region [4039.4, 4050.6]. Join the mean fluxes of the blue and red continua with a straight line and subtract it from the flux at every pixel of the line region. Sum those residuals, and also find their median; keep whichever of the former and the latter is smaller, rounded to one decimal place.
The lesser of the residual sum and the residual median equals 1.0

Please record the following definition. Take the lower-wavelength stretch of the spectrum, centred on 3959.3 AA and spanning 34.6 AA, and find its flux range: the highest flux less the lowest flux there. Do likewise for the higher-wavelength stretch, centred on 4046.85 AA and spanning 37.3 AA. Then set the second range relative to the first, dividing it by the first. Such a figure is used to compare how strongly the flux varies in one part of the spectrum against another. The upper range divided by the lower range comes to 0.1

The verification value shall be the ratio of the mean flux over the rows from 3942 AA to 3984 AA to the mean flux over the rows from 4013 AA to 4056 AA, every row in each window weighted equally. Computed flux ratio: 0.81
